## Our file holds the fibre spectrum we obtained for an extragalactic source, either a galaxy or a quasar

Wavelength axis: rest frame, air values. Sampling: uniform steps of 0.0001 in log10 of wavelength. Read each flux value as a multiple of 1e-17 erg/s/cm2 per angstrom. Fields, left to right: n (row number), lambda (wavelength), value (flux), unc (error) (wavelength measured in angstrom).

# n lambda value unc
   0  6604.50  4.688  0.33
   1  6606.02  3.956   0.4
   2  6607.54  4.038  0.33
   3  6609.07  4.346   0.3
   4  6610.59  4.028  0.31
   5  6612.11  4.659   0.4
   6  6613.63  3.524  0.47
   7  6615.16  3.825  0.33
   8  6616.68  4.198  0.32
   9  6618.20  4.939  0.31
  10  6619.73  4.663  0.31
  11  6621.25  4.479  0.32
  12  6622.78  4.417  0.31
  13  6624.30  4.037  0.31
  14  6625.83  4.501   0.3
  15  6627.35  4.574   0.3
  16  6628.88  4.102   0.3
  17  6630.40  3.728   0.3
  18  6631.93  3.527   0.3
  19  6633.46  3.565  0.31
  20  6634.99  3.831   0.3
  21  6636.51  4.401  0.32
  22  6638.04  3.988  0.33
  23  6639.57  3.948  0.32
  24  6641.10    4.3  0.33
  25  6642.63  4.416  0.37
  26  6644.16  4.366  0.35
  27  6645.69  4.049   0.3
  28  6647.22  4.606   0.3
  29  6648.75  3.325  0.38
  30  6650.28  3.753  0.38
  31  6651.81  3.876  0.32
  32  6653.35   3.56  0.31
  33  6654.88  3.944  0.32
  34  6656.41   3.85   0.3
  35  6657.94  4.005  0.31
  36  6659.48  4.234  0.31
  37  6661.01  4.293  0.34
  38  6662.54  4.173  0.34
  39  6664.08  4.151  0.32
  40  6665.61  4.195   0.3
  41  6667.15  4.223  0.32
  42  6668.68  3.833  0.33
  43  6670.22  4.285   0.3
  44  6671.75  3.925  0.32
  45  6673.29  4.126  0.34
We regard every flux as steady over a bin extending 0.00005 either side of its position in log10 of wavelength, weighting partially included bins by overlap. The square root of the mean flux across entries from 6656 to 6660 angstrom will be 2.01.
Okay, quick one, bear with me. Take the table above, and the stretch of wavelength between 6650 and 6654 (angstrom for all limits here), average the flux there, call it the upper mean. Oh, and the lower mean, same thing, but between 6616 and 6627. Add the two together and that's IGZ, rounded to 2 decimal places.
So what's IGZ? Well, 8.19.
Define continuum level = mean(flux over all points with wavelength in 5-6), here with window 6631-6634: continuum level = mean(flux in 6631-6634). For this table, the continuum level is 3.55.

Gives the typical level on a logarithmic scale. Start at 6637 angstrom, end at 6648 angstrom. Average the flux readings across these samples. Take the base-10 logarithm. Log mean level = 0.627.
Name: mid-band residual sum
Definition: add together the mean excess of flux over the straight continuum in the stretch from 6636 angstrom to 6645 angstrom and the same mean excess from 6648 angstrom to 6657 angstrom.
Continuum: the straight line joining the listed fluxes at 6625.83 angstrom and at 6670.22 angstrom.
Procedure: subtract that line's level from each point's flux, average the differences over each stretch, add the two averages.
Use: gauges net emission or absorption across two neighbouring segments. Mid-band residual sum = -0.85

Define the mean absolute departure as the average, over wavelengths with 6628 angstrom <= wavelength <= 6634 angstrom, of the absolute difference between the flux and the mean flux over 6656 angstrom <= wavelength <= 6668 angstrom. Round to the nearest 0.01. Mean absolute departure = 0.41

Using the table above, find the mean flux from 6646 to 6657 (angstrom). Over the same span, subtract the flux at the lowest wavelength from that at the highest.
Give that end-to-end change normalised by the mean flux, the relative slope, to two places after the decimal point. -0.20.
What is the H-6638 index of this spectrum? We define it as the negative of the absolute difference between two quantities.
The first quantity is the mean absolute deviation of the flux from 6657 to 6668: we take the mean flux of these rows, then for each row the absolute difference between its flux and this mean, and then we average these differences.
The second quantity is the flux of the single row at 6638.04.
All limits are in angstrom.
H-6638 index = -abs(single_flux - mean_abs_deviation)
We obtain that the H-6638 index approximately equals -3.9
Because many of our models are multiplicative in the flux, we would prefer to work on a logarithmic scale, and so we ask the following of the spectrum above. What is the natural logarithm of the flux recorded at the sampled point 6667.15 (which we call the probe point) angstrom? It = 1.44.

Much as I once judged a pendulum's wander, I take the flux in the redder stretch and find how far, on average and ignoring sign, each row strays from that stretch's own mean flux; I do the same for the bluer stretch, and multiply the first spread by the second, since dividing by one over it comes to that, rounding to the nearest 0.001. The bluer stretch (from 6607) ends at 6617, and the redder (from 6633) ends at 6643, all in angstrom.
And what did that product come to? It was 0.071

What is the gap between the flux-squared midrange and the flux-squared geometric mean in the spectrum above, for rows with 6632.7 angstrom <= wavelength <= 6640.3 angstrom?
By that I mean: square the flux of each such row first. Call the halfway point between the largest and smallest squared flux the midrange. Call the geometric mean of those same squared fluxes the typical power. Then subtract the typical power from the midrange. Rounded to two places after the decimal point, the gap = 0.54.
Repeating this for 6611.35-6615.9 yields 1.26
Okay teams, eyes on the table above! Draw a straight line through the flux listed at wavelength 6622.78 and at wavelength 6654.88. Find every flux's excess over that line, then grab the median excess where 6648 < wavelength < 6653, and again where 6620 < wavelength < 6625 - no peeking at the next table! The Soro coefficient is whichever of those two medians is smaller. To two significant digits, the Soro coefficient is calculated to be -0.26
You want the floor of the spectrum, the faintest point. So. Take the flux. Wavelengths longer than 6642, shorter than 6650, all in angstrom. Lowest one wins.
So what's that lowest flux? 3.325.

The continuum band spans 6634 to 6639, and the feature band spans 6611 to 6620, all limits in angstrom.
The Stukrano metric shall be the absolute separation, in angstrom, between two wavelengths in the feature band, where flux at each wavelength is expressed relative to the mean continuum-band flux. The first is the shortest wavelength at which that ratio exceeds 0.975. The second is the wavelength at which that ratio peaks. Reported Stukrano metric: 6.1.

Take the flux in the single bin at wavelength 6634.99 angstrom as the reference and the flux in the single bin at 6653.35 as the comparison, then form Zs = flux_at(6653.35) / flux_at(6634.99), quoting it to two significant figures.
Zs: 0.93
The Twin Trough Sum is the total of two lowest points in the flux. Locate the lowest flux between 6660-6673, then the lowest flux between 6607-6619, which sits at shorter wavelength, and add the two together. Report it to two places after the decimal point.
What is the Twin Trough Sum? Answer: 7.36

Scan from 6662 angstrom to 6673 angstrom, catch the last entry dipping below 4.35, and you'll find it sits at 6671.75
